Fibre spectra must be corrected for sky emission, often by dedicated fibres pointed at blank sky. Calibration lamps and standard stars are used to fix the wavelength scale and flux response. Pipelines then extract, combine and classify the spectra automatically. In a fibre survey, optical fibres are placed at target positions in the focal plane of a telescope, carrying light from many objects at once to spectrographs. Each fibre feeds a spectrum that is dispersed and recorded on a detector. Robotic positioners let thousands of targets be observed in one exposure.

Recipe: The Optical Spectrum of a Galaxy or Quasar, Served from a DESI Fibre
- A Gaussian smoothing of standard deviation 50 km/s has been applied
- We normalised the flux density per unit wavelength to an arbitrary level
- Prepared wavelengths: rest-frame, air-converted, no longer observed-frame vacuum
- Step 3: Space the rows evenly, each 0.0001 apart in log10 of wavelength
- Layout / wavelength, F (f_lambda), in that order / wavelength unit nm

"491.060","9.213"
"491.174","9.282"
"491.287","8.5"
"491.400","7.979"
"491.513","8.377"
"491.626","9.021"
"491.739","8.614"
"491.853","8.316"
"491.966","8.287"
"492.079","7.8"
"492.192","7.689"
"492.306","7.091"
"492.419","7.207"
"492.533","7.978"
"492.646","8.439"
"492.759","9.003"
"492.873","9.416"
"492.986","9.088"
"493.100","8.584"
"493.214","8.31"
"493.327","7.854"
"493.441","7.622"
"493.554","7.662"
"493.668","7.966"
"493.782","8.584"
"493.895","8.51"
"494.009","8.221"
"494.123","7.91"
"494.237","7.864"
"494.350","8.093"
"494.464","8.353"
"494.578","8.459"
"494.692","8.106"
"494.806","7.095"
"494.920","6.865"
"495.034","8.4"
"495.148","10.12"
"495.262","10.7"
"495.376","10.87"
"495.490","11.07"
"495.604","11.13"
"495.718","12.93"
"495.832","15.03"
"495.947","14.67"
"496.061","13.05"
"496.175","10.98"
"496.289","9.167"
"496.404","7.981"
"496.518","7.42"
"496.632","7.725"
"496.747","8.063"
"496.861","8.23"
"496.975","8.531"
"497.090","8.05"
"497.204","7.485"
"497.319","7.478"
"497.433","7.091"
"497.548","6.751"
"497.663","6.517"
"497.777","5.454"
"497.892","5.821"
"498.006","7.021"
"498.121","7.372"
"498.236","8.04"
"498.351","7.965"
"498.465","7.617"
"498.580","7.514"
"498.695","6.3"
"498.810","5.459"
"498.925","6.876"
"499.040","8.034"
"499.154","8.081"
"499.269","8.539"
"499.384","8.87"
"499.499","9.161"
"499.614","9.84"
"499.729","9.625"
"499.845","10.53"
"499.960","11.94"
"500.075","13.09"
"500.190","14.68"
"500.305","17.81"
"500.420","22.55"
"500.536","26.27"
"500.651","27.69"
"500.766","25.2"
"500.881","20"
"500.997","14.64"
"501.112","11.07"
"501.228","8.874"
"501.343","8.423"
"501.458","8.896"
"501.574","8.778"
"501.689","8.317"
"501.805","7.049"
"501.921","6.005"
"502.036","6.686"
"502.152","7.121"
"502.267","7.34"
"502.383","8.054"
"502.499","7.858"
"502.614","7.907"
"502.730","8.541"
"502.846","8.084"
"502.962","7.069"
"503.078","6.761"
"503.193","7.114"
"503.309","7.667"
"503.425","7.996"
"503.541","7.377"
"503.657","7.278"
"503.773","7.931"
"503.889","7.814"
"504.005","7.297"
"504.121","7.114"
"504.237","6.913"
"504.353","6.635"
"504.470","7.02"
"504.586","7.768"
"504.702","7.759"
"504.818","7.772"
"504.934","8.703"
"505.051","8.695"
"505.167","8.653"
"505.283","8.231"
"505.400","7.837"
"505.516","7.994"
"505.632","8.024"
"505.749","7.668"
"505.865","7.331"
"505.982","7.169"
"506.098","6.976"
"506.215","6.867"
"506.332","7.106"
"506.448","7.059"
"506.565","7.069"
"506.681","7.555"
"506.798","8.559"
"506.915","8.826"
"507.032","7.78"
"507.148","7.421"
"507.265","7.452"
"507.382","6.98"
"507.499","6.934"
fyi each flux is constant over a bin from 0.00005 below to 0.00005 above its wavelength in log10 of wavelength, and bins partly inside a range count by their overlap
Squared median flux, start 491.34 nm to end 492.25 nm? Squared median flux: 69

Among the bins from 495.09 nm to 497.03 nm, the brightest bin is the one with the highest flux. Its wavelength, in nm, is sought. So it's 495.832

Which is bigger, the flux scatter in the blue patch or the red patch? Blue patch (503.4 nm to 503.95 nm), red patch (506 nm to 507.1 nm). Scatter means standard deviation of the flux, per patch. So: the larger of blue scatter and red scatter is 0.7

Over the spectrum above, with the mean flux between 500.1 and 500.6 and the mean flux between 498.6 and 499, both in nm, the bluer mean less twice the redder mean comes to -34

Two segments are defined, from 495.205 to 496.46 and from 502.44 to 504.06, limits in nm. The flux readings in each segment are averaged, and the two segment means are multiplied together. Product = 88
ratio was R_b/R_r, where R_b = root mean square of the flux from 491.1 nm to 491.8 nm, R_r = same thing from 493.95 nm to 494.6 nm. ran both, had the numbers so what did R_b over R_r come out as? 1.06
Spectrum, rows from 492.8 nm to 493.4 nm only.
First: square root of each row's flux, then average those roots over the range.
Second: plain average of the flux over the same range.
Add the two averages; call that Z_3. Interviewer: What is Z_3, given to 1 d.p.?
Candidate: 11.6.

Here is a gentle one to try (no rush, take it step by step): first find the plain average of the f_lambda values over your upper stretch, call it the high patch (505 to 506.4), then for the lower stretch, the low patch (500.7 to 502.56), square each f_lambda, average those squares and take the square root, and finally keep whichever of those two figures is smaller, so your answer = 7.7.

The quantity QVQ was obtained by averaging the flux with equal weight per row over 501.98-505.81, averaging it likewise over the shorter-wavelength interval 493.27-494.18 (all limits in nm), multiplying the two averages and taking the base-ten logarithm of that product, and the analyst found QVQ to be 1.79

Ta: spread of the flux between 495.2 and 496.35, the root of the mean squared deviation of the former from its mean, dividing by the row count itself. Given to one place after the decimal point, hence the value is 1.8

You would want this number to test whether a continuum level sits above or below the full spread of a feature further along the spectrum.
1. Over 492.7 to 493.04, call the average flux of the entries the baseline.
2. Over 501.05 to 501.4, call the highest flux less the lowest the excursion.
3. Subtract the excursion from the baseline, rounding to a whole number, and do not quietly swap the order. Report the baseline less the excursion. 7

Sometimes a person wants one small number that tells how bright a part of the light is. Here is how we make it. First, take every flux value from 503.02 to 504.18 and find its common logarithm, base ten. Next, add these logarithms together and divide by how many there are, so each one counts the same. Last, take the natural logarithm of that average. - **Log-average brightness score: -0.14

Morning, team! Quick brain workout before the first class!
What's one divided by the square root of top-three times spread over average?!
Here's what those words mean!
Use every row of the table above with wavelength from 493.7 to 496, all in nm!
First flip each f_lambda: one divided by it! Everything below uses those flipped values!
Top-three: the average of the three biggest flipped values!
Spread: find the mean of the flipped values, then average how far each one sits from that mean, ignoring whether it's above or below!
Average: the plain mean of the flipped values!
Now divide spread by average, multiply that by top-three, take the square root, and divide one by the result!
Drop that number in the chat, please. 6.4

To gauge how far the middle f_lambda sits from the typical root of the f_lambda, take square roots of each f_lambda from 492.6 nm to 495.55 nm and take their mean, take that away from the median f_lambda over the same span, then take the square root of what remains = 2.335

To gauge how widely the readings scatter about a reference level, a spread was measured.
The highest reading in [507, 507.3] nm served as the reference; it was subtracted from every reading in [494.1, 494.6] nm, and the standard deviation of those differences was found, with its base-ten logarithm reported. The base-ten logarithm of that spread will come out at -0.6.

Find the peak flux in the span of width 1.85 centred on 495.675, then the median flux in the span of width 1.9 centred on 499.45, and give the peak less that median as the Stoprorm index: 6.0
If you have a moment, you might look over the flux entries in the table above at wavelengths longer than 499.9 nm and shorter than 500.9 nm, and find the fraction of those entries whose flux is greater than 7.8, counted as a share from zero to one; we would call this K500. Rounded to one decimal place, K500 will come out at 1.0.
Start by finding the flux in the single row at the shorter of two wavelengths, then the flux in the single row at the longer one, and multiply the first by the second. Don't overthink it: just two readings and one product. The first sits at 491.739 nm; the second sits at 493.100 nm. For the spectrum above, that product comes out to 74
